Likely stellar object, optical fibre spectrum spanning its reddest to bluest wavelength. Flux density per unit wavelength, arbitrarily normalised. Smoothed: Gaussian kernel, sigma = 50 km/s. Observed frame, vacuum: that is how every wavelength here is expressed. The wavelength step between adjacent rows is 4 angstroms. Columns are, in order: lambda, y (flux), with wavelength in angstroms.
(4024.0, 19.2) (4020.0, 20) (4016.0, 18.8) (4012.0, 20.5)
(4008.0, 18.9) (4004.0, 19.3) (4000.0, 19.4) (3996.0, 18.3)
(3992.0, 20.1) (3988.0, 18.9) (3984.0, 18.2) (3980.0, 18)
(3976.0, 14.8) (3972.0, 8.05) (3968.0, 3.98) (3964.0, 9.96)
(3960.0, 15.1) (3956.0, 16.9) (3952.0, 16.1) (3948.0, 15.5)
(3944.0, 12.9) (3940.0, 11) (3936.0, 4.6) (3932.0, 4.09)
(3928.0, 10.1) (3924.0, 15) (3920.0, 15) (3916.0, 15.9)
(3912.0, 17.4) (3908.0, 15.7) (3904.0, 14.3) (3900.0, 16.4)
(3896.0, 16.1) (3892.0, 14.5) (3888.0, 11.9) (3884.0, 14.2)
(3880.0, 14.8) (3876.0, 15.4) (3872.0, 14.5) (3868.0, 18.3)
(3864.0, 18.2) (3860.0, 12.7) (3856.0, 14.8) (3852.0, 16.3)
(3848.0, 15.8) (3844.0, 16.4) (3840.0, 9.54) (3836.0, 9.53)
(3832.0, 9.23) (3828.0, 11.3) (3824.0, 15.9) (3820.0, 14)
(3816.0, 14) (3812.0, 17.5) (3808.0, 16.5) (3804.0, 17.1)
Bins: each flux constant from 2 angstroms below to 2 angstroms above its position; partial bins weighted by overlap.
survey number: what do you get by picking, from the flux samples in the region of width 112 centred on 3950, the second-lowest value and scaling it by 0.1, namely 0.4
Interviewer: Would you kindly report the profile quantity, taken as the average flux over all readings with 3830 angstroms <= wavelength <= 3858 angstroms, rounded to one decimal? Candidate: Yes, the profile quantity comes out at 13.1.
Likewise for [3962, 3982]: 11.0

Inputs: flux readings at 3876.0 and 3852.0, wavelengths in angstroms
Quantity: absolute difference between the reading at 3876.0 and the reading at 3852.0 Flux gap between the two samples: 1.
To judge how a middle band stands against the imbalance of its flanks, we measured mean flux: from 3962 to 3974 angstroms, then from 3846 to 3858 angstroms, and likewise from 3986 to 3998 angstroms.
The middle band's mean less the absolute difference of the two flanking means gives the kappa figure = 4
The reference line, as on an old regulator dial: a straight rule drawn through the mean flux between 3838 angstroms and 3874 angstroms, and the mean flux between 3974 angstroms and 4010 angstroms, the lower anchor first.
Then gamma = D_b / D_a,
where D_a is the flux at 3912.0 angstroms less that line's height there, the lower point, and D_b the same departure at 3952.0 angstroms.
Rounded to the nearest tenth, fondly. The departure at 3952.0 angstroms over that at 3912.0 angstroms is -1.6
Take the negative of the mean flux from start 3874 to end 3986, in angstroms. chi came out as -13.4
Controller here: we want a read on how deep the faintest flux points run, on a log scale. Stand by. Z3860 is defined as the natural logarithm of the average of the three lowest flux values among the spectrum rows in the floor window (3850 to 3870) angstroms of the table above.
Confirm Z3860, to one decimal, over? 2.7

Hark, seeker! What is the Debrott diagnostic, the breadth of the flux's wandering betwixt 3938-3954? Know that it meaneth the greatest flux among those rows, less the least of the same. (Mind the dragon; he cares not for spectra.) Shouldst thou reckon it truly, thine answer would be 5.1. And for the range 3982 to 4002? 1.9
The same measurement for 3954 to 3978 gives 12.9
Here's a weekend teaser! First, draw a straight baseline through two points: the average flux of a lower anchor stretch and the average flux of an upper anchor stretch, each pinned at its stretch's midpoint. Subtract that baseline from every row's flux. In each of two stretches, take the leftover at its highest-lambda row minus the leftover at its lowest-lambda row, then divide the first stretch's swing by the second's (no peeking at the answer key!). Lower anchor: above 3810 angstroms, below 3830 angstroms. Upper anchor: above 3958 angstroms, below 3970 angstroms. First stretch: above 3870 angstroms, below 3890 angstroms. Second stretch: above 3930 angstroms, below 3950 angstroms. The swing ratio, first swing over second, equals -0.17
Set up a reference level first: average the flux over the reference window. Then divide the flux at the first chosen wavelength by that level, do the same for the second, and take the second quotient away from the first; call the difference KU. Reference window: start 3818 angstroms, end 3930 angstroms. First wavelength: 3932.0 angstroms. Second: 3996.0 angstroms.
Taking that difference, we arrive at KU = -1.0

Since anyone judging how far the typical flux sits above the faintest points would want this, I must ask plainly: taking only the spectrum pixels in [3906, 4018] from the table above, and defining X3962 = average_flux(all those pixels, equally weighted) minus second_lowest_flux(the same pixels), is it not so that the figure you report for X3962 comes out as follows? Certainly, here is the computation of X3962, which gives 11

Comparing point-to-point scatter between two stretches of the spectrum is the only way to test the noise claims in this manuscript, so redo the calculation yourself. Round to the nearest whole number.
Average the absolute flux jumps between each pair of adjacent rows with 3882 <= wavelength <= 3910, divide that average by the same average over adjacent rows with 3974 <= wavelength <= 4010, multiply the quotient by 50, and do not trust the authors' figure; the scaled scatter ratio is 79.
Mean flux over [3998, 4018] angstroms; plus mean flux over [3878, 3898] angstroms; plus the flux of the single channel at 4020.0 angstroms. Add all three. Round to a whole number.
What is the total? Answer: 54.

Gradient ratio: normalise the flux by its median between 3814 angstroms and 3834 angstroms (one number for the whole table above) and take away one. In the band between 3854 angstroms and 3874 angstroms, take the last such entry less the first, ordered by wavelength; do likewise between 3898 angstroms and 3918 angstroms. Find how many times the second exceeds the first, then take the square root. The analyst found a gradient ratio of 1.3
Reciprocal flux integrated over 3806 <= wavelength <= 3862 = 4.2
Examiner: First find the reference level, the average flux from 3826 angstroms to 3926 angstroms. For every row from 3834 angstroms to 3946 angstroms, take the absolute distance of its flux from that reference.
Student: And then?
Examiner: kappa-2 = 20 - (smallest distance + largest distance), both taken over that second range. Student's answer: 10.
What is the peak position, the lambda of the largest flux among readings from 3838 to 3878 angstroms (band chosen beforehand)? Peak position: 3868.0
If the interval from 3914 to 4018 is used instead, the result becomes 4012.0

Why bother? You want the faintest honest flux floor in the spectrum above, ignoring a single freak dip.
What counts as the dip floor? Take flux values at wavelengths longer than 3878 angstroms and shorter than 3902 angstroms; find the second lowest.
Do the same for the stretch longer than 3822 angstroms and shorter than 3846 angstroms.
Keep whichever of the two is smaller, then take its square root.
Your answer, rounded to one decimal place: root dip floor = 3.1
